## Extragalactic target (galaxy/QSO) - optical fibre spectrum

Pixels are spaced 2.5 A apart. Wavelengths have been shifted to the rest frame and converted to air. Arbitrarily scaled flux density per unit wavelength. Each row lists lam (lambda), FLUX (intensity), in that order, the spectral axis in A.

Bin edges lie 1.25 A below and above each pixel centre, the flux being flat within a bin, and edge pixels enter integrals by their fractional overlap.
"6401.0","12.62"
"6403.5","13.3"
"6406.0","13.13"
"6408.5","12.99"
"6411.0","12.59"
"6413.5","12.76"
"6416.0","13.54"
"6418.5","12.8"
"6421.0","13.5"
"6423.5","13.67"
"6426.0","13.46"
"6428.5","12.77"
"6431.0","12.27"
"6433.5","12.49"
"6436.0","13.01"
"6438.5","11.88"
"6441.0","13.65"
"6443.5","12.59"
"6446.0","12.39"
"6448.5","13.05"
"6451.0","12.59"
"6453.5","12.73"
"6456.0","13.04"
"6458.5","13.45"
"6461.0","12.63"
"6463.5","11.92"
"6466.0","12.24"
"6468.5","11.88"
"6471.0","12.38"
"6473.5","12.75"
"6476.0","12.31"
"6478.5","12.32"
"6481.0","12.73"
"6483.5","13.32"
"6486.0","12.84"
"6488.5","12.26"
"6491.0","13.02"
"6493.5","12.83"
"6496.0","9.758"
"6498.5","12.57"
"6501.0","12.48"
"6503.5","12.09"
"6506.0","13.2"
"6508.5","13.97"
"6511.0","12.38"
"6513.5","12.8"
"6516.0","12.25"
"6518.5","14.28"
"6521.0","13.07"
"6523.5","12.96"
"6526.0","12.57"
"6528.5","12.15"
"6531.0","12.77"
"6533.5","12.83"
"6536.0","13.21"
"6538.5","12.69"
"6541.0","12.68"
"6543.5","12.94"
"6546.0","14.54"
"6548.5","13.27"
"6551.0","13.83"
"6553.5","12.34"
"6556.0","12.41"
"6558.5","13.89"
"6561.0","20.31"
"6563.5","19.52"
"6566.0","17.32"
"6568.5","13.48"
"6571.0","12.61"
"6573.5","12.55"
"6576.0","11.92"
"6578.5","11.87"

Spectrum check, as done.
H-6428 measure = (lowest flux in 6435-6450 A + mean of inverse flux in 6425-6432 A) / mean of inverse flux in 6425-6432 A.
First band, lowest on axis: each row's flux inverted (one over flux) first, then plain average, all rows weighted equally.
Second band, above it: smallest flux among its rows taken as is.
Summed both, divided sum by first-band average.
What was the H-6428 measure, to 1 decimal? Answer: 153.2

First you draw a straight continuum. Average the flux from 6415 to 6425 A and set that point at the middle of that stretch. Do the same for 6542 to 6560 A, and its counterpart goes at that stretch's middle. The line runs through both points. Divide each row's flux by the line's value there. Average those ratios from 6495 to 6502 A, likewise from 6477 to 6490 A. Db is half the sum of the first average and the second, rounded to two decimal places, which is 0.91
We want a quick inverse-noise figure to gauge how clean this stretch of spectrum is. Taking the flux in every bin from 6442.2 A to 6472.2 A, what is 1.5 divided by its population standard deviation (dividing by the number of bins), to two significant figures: 3.4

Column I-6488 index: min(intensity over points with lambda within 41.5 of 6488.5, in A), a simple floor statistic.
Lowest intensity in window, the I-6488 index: 9.758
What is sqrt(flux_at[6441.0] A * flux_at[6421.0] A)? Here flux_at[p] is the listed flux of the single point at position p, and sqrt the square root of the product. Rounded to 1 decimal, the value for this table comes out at 13.6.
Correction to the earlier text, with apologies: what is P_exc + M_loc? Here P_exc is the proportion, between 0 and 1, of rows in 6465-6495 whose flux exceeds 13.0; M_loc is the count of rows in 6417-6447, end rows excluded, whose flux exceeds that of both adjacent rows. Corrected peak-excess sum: 3.2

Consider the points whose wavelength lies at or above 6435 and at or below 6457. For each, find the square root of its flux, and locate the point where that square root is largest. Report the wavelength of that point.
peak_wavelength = 6441.0 A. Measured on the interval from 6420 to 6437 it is 6423.5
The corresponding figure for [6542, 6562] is 6561.0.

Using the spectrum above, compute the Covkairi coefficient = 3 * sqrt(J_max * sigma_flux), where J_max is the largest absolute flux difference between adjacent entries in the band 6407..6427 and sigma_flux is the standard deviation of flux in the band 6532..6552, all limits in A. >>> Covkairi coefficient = 2.1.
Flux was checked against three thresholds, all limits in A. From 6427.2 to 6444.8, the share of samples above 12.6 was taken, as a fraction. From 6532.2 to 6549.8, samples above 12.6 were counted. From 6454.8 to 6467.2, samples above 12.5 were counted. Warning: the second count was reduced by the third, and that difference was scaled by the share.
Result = 1.7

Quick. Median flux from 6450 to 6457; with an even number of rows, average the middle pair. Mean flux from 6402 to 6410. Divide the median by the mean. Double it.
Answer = 1.94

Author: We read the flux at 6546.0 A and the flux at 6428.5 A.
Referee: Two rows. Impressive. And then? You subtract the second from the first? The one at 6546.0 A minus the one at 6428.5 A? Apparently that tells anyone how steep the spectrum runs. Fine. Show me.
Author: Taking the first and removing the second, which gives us 1.8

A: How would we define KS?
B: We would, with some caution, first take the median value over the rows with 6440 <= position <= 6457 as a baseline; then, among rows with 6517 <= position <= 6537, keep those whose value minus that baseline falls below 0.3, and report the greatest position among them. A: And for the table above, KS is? 6533.5 A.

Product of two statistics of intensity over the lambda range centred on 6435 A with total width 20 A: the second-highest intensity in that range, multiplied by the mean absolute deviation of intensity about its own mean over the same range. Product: 6.2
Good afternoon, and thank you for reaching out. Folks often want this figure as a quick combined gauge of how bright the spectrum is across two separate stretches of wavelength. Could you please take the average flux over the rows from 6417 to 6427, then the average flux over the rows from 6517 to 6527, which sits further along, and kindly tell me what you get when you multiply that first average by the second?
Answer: 177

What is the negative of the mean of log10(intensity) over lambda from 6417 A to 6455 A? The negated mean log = -1.11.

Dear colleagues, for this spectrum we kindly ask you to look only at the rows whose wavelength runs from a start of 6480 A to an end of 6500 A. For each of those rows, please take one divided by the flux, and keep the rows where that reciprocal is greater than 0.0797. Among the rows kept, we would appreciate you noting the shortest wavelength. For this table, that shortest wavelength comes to 6488.5 A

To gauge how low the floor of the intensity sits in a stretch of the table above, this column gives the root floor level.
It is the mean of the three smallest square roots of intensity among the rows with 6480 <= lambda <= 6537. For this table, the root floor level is 3.36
